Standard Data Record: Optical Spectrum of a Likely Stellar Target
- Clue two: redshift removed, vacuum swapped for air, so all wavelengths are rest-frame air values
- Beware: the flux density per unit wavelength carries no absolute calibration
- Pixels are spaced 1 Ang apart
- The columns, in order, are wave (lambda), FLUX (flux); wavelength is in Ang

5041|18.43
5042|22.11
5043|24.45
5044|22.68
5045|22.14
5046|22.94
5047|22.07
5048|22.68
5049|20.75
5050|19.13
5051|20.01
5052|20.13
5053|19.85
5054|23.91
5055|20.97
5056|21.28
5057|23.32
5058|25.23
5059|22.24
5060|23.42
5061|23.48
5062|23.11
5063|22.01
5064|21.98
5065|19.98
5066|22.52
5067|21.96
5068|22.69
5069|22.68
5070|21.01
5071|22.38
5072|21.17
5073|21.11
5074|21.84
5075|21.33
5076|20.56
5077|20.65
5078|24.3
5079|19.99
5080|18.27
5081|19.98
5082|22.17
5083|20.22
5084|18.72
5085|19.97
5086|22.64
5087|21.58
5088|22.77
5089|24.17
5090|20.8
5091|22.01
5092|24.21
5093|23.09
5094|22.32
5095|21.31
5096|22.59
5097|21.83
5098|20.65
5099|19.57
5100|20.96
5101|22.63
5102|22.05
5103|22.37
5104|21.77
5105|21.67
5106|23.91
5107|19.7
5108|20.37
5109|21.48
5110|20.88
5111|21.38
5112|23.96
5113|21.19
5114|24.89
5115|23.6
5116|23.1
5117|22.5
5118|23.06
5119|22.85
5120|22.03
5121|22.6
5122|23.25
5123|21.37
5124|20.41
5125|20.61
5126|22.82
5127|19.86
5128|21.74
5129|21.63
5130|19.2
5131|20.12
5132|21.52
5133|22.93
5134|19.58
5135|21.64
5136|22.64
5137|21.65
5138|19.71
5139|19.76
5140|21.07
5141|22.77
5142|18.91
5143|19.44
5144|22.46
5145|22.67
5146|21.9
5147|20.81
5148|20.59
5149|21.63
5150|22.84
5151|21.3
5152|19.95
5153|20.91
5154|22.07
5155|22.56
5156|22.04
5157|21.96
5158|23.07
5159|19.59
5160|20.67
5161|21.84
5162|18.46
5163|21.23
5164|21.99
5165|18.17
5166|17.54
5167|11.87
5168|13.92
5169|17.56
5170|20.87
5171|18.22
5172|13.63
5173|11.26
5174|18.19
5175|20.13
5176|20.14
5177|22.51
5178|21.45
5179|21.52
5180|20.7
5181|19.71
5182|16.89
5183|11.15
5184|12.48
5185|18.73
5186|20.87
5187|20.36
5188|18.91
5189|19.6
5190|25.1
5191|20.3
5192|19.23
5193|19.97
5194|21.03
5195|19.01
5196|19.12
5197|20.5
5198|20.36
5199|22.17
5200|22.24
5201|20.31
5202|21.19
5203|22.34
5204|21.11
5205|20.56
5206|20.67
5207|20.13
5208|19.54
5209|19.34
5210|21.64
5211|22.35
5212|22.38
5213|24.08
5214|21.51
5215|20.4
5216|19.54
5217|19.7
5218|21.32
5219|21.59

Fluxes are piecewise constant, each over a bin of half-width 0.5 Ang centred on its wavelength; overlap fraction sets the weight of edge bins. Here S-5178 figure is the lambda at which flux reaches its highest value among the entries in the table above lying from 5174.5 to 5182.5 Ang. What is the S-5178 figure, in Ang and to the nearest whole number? 5177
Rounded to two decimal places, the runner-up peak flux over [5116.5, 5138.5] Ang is 23.06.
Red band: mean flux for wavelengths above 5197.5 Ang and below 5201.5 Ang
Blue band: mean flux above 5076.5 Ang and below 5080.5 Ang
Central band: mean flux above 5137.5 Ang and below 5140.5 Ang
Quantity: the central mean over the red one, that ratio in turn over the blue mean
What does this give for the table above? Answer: 0.0456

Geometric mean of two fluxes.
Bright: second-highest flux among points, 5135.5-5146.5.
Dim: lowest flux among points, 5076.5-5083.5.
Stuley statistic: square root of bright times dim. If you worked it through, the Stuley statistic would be 20.4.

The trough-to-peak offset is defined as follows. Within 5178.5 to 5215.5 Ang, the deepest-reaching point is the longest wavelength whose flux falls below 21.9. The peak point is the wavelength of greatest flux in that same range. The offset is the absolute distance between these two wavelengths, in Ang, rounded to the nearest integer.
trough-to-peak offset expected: 25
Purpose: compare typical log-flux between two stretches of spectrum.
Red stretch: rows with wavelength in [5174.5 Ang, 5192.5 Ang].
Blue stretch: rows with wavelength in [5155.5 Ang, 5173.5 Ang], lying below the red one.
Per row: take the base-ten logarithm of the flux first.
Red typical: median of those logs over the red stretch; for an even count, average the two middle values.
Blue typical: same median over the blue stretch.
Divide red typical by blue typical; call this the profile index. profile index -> 1.02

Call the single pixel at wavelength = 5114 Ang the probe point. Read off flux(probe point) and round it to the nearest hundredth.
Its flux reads 24.89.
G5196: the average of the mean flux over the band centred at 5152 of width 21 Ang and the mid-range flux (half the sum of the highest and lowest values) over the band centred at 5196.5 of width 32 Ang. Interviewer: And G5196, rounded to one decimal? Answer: 19.7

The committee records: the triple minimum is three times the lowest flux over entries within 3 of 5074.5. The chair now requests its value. 62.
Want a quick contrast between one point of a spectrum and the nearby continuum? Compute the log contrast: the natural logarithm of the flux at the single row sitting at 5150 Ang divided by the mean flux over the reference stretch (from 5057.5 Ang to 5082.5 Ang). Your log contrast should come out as 0.04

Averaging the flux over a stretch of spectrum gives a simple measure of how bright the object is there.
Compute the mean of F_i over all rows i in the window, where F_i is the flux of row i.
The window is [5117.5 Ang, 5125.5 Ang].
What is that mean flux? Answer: 22.0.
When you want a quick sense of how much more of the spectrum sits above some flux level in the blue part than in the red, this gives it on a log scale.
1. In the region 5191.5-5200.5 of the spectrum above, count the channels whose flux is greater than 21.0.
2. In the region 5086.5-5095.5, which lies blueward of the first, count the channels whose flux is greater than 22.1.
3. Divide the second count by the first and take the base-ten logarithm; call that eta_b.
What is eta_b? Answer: 0.22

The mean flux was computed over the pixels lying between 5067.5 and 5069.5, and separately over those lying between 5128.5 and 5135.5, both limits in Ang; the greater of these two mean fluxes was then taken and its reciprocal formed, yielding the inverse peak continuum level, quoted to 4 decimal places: 0.0441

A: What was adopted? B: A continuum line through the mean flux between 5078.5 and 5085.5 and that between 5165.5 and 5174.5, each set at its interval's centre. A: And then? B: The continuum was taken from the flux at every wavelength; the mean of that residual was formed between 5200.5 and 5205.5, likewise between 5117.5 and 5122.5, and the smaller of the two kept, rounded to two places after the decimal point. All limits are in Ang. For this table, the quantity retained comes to 4.59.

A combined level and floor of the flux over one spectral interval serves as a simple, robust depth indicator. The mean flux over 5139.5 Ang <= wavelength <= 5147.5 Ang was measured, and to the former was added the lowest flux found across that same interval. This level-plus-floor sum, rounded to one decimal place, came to 40.2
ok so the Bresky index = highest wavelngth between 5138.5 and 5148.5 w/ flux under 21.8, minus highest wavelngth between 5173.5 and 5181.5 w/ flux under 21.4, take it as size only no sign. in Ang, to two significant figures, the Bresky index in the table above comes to 33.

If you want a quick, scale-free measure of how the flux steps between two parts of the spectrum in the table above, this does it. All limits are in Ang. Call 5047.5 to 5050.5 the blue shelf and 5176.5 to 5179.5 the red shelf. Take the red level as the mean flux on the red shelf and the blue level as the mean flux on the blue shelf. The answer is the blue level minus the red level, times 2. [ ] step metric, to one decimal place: -1.9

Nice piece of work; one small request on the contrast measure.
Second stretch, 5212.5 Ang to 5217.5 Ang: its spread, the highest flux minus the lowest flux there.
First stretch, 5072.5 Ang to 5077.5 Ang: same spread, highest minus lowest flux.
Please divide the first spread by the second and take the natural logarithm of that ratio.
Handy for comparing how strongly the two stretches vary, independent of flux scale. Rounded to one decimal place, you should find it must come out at -1.3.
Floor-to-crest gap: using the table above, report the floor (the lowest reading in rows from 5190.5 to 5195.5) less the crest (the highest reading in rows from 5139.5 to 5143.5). -3.8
